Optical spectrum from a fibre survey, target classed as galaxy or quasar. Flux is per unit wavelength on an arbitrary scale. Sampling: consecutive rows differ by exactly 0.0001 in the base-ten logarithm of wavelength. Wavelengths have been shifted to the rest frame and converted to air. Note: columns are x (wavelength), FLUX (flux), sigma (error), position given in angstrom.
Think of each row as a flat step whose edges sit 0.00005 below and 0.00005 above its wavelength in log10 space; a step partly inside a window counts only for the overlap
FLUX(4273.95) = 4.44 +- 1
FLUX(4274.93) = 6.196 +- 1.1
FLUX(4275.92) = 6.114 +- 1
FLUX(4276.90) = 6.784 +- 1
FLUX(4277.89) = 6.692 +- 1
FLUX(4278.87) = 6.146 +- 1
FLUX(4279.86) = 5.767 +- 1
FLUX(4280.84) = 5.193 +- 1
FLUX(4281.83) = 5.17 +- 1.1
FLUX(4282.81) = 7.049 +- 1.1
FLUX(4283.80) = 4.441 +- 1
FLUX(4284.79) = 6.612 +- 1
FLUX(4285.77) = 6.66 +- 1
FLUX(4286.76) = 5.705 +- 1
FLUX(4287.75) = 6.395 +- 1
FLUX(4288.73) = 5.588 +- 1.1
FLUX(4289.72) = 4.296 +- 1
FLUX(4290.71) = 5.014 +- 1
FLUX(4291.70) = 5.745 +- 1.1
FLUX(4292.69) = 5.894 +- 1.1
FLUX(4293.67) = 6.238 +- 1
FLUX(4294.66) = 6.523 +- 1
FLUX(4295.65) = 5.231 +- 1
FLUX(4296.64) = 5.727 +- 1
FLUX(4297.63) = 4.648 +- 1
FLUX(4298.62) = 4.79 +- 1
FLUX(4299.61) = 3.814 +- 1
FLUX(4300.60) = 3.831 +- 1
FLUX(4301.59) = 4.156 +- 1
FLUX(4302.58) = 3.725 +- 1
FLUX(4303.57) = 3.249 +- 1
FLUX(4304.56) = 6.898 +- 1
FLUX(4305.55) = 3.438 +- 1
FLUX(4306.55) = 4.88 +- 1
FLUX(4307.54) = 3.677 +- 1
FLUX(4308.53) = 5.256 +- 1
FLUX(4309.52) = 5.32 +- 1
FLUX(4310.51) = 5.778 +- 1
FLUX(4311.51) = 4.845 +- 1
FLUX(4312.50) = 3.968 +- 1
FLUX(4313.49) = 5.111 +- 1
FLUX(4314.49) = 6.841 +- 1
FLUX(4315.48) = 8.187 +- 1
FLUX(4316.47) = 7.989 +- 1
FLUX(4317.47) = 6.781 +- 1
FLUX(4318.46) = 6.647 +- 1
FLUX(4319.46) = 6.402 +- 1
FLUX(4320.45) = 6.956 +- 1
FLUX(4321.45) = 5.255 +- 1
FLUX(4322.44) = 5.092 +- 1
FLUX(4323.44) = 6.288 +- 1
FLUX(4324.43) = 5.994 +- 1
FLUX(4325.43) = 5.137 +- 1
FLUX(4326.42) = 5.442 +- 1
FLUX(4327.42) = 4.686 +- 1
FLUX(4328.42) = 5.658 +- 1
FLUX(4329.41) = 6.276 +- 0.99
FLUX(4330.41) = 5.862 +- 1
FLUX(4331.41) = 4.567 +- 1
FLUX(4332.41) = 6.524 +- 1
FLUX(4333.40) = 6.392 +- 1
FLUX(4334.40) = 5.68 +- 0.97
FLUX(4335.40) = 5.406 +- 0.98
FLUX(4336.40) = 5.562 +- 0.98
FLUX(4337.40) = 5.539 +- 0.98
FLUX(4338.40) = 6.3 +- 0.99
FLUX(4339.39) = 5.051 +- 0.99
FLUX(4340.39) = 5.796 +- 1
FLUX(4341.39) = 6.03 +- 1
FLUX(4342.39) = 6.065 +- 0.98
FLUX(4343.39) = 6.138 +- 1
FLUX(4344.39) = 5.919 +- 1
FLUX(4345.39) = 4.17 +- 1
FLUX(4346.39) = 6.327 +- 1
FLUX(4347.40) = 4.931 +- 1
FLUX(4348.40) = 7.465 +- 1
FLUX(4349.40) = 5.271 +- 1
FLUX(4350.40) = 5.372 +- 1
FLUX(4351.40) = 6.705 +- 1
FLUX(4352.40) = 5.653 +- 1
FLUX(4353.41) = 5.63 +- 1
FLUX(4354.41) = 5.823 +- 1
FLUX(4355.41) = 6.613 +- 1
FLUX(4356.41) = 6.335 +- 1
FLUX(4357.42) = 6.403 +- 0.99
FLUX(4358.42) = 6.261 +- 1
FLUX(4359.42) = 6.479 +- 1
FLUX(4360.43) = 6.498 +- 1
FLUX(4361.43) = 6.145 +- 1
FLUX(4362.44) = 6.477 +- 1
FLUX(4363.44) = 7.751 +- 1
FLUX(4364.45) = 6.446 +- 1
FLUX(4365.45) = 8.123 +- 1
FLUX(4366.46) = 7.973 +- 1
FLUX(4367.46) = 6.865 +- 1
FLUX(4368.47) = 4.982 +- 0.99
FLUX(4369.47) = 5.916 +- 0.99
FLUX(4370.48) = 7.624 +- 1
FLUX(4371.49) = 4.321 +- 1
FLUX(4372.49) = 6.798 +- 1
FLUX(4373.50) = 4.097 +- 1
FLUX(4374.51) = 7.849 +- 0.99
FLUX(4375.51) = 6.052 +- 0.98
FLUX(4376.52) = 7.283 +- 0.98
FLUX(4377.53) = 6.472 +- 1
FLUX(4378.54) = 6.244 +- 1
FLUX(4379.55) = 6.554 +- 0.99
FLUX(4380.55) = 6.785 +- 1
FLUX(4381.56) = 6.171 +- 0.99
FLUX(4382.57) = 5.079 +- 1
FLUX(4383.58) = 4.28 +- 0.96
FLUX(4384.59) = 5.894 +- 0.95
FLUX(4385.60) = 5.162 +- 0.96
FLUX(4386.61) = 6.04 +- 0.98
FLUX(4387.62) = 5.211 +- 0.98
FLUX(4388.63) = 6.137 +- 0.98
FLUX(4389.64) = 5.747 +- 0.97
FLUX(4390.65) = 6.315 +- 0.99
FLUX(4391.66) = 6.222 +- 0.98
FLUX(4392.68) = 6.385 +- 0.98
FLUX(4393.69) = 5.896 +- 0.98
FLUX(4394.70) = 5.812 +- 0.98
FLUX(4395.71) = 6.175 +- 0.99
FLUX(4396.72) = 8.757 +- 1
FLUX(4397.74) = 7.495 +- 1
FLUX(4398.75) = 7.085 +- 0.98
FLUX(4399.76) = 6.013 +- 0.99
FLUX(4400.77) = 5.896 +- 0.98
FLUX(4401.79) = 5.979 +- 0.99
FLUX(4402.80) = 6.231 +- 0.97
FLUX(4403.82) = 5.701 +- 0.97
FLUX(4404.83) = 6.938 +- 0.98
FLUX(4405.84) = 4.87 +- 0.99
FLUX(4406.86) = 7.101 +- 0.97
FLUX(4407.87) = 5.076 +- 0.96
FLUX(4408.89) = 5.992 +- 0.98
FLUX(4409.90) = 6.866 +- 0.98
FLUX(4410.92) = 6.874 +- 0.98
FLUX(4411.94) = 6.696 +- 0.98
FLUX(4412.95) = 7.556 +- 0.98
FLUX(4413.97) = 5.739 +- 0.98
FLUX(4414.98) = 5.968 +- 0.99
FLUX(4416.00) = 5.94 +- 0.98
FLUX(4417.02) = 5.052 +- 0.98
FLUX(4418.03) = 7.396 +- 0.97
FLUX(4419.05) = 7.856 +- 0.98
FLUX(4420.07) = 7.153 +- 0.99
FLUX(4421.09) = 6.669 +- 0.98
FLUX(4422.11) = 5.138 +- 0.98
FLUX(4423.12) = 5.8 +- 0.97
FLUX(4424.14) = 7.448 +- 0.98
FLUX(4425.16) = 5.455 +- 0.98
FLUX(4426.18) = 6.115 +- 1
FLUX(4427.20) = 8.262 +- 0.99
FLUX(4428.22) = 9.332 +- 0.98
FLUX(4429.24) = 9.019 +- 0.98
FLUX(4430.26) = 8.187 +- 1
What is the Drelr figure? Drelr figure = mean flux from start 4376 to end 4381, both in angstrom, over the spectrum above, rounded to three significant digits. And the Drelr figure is 6.67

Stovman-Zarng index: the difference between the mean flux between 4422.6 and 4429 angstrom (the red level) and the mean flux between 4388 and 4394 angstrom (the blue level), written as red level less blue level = 1.0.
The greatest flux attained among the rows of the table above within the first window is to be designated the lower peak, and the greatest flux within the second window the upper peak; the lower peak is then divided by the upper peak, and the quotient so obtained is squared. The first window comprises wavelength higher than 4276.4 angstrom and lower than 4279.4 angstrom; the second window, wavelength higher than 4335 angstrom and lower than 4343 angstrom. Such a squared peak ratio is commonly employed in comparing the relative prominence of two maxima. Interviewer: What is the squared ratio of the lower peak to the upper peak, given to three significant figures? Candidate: 1.16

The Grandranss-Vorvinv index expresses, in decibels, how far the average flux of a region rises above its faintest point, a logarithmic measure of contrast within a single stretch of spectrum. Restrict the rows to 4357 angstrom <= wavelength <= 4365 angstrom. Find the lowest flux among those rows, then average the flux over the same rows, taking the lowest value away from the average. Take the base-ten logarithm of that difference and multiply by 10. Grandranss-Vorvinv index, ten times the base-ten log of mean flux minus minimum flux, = -4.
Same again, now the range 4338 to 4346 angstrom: 2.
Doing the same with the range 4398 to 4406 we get 1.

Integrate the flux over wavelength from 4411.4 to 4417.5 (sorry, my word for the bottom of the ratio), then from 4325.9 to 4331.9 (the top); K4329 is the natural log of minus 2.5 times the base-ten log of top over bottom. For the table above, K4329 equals -1.8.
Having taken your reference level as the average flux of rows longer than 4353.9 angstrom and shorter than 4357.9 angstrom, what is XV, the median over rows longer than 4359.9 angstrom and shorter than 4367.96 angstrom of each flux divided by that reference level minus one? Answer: 0.06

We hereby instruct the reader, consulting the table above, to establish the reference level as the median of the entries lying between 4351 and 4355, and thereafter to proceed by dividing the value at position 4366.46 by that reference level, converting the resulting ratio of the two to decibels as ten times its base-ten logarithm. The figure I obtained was 1.4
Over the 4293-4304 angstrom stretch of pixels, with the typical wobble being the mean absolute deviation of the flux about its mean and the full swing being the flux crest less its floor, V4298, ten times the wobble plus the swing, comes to 12.2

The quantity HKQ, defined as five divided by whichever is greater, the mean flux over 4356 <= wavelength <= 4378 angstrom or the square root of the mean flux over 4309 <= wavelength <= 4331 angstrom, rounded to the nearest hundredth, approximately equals 0.77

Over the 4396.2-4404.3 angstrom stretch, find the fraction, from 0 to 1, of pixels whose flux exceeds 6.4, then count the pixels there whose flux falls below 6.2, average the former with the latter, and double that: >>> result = 4.4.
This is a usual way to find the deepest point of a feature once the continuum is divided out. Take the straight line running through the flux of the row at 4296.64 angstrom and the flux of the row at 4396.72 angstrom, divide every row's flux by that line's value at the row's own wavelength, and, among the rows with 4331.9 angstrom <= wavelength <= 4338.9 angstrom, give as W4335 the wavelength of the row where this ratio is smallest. 4335.40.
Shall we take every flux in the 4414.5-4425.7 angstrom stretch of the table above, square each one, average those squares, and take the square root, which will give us 6.42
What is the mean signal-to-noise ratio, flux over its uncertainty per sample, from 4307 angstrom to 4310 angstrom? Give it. 4.8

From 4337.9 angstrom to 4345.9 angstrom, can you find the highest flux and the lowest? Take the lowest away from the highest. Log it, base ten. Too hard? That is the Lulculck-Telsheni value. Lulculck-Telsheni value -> 0.3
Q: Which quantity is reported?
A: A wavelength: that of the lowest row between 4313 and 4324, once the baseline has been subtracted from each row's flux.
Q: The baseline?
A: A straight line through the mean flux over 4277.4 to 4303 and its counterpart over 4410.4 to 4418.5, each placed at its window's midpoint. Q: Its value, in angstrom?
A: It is 4322.44 angstrom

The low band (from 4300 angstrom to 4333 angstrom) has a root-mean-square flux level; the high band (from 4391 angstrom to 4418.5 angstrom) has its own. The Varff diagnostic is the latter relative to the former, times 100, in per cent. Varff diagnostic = 114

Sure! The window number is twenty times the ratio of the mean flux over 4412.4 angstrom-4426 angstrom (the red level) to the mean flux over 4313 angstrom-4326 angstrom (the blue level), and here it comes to 20.1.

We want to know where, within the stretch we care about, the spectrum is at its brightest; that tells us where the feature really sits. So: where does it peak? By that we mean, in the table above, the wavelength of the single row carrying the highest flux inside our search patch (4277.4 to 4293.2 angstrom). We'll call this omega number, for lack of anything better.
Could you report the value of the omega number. 4282.81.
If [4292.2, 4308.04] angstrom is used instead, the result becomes 4304.56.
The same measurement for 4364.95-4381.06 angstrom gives 4365.45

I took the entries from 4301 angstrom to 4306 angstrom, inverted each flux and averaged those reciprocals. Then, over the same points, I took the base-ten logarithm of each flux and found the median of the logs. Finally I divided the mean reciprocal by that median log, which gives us 0.44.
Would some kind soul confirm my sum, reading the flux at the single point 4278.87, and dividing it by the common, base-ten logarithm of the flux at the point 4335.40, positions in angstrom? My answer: 8.4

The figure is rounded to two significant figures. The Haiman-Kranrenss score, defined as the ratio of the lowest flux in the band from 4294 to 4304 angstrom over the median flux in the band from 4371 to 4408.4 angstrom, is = 0.53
